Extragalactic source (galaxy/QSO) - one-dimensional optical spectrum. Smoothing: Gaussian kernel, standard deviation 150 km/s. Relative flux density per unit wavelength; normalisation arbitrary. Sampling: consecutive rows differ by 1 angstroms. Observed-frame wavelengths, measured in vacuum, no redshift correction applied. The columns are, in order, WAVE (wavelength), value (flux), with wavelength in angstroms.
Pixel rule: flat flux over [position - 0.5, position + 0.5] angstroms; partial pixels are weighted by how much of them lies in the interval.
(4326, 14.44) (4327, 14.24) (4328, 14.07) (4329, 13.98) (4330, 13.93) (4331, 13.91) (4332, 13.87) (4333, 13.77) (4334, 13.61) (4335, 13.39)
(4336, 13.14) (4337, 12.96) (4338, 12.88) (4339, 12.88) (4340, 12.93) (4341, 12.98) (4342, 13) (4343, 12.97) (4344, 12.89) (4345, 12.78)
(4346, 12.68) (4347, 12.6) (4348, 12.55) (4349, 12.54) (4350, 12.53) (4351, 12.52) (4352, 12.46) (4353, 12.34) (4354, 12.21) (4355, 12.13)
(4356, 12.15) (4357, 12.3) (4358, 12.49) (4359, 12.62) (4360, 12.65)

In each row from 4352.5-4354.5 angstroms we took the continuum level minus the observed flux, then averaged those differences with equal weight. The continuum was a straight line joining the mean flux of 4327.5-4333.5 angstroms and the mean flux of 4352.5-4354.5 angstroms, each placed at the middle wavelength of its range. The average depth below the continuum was 0.00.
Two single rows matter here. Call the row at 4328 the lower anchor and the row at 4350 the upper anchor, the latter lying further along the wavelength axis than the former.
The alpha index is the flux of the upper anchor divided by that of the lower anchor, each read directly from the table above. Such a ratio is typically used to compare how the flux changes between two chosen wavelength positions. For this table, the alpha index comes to 0.89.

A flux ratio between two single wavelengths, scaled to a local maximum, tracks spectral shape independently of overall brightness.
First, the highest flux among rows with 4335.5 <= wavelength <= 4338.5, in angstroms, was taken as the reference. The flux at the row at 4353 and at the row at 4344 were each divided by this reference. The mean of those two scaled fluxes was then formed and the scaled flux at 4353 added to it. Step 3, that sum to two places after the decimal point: 1.90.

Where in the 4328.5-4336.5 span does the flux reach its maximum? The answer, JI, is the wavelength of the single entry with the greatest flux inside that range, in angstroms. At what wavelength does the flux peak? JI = 4329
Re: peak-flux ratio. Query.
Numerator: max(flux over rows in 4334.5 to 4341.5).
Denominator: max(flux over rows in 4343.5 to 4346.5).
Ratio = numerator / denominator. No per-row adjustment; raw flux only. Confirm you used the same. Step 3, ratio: 1.04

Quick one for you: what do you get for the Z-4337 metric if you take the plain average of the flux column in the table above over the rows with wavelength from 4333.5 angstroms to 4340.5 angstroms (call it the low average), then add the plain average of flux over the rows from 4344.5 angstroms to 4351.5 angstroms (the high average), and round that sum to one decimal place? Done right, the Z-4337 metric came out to 25.7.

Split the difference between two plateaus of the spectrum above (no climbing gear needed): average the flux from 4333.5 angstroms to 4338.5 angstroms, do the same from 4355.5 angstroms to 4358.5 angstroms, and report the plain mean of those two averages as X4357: 12.8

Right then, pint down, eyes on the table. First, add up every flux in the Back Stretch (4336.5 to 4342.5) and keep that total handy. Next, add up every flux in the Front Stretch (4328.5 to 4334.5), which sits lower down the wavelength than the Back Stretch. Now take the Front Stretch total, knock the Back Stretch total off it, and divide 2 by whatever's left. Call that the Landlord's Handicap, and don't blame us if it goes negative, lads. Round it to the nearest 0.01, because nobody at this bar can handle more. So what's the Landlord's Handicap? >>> 0.37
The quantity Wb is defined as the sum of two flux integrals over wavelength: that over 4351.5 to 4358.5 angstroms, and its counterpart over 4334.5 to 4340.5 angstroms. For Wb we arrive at 164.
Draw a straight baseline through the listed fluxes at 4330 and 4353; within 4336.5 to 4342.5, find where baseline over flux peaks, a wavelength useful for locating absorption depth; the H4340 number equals 4338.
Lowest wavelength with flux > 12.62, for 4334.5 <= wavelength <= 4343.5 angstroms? 4335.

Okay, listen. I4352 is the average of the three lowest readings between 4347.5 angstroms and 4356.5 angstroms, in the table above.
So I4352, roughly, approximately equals 12.2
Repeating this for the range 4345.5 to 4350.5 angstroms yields 12.5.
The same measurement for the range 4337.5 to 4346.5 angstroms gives 12.8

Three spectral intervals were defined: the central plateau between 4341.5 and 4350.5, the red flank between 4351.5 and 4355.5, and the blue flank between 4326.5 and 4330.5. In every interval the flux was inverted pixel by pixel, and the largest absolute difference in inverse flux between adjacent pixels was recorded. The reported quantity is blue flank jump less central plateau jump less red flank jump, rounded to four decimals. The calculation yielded -0.0007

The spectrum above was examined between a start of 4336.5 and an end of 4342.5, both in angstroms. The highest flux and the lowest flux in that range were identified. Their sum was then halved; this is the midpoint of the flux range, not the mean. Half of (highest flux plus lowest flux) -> 12.94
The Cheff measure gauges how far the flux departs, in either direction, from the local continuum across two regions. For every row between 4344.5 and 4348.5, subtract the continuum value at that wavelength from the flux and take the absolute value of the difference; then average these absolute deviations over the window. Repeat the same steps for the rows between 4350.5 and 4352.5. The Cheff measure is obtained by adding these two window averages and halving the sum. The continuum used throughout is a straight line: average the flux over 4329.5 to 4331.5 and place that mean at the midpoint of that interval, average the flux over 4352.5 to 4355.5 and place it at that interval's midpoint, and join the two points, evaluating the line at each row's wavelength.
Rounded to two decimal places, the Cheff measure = 0.10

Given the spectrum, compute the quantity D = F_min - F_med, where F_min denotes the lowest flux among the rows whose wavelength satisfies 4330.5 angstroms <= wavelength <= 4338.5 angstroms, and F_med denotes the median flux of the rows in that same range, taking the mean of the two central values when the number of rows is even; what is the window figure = -0.62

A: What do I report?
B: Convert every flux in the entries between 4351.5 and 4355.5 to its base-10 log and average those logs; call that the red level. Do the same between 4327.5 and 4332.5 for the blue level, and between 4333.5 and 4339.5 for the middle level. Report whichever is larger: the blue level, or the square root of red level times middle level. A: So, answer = 1.14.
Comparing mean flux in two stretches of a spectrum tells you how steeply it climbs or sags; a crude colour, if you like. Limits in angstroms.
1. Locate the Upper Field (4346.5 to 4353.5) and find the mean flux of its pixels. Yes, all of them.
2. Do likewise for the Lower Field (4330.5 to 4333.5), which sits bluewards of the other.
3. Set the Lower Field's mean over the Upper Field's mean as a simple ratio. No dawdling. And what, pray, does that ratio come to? 1.11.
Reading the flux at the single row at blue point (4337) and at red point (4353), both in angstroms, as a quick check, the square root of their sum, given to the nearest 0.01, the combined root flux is 5.03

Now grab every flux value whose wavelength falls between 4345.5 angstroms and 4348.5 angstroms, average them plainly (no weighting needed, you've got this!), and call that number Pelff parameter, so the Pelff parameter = 12.6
